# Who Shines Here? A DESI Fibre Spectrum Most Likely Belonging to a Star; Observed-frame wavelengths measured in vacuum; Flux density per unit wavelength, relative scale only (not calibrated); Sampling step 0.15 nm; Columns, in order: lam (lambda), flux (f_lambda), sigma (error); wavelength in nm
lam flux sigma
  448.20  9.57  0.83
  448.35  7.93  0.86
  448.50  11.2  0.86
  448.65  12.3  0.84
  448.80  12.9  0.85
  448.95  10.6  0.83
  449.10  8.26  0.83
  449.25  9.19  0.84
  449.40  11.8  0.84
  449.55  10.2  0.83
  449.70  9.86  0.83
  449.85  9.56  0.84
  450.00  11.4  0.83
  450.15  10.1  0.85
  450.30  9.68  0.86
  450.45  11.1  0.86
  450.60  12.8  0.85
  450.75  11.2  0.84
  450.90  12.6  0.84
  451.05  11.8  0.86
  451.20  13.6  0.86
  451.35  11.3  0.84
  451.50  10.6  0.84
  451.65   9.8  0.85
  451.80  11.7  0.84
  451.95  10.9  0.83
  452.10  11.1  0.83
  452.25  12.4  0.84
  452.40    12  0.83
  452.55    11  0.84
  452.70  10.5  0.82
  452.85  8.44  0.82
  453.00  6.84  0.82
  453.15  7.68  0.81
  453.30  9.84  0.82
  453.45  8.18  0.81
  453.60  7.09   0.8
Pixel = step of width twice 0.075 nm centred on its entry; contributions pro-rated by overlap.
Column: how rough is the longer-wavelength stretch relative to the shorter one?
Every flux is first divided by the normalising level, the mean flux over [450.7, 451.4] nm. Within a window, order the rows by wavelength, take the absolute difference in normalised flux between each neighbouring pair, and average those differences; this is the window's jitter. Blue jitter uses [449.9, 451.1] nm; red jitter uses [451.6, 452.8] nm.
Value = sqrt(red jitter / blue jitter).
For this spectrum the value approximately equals 0.84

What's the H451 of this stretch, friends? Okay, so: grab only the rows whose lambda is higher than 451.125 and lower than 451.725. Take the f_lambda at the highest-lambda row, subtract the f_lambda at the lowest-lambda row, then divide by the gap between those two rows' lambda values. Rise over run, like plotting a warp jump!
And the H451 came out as -8.4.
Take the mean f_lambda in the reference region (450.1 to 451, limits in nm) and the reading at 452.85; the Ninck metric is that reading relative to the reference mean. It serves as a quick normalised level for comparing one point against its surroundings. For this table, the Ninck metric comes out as 0.75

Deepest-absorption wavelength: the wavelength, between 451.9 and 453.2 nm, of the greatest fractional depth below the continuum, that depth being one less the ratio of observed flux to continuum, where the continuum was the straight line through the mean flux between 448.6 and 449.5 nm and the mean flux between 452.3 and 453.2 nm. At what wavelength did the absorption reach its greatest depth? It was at 453.00 nm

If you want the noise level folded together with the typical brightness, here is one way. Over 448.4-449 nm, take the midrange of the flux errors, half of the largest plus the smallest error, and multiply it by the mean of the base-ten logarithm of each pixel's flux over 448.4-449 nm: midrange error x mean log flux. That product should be 0.90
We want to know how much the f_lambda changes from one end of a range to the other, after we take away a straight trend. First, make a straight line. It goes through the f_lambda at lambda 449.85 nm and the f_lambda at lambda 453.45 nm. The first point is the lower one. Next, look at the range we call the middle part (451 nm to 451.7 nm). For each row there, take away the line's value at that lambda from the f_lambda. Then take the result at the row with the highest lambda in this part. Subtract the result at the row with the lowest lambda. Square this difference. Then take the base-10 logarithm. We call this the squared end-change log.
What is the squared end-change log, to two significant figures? 0.50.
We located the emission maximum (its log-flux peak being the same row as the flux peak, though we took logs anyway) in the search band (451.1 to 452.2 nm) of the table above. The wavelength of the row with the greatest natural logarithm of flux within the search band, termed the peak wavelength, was 451.20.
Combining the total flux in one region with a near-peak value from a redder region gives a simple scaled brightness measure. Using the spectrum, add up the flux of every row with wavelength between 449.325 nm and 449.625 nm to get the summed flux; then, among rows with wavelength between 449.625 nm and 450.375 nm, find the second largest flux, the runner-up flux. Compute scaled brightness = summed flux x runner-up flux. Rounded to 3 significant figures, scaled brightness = 222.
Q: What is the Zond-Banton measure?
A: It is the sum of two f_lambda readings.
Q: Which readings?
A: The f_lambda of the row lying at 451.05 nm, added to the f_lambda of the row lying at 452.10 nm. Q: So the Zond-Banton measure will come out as 22.9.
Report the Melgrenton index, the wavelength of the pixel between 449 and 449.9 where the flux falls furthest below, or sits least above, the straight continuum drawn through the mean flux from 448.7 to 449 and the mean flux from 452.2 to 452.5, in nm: 449.10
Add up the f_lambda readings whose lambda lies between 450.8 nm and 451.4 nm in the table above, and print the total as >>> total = 49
